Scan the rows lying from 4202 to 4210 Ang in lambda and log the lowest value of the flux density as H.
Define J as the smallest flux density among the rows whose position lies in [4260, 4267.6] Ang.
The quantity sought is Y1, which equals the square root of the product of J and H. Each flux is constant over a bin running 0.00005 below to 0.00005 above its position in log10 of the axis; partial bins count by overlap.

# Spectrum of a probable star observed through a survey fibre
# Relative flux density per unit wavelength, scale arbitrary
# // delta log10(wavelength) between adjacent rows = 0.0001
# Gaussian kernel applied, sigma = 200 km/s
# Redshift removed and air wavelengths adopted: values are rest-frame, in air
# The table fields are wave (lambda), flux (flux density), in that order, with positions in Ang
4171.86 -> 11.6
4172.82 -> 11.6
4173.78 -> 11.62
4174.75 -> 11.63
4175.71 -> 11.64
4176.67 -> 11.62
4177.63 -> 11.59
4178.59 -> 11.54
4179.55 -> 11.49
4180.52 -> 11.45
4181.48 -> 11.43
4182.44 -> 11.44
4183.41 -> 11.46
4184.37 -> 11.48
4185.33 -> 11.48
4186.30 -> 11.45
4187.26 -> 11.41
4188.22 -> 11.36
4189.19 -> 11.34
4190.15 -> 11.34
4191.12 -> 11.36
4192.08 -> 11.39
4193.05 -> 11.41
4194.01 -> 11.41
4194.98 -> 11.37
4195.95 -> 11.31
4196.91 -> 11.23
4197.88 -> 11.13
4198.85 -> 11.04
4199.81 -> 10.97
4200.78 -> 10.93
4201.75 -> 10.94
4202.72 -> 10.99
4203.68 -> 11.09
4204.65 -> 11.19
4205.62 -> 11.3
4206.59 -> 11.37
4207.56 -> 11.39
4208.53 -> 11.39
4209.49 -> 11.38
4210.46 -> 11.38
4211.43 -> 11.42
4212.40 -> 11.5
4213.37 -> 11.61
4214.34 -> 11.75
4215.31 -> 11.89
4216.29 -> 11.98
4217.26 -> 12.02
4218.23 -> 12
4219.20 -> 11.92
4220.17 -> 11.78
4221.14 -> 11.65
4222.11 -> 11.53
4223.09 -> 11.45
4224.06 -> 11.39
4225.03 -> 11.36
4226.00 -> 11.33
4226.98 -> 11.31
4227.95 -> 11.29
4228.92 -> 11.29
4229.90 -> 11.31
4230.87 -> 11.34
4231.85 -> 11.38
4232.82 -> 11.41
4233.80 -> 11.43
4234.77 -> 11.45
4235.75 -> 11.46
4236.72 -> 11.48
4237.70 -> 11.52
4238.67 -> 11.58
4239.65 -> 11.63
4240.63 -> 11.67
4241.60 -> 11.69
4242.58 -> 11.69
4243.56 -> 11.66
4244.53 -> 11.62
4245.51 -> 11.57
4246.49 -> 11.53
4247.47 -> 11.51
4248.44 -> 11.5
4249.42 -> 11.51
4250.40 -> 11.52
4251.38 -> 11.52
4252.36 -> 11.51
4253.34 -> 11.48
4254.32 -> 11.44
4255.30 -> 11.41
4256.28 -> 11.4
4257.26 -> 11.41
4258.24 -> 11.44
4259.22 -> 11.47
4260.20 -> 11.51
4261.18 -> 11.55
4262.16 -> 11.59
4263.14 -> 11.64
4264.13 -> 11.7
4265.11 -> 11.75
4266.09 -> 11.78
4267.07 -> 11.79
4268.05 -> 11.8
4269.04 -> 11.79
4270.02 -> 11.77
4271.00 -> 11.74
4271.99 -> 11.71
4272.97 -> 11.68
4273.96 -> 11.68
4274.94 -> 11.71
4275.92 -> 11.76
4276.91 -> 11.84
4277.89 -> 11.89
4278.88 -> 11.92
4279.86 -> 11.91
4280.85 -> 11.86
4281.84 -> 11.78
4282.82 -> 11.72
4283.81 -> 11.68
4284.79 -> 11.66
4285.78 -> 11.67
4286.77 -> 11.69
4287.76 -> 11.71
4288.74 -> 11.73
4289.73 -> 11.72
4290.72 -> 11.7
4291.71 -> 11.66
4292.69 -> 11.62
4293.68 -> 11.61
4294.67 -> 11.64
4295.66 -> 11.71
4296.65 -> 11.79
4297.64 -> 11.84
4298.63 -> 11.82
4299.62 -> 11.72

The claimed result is 11.2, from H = 10.99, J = 11.51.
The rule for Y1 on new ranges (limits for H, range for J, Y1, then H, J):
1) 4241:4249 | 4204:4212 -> 11.3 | 11.5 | 11.19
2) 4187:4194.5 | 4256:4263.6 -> 11.4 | 11.34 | 11.4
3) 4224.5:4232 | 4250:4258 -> 11.3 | 11.29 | 11.4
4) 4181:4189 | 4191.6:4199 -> 11.2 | 11.36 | 11.04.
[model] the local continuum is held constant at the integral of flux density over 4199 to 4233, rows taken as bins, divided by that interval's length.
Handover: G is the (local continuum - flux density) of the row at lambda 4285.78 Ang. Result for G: -0.2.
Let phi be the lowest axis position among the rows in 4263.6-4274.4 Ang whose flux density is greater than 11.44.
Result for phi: 4264.13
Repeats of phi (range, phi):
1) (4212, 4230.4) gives 4212.40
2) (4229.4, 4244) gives 4234.77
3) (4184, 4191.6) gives 4184.37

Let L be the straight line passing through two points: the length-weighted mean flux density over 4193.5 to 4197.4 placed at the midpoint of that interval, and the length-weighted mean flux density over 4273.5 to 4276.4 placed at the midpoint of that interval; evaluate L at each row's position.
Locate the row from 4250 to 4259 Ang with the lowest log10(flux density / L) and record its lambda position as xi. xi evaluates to 4256.28 Ang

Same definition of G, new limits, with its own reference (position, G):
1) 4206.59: 0.1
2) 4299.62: -0.3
